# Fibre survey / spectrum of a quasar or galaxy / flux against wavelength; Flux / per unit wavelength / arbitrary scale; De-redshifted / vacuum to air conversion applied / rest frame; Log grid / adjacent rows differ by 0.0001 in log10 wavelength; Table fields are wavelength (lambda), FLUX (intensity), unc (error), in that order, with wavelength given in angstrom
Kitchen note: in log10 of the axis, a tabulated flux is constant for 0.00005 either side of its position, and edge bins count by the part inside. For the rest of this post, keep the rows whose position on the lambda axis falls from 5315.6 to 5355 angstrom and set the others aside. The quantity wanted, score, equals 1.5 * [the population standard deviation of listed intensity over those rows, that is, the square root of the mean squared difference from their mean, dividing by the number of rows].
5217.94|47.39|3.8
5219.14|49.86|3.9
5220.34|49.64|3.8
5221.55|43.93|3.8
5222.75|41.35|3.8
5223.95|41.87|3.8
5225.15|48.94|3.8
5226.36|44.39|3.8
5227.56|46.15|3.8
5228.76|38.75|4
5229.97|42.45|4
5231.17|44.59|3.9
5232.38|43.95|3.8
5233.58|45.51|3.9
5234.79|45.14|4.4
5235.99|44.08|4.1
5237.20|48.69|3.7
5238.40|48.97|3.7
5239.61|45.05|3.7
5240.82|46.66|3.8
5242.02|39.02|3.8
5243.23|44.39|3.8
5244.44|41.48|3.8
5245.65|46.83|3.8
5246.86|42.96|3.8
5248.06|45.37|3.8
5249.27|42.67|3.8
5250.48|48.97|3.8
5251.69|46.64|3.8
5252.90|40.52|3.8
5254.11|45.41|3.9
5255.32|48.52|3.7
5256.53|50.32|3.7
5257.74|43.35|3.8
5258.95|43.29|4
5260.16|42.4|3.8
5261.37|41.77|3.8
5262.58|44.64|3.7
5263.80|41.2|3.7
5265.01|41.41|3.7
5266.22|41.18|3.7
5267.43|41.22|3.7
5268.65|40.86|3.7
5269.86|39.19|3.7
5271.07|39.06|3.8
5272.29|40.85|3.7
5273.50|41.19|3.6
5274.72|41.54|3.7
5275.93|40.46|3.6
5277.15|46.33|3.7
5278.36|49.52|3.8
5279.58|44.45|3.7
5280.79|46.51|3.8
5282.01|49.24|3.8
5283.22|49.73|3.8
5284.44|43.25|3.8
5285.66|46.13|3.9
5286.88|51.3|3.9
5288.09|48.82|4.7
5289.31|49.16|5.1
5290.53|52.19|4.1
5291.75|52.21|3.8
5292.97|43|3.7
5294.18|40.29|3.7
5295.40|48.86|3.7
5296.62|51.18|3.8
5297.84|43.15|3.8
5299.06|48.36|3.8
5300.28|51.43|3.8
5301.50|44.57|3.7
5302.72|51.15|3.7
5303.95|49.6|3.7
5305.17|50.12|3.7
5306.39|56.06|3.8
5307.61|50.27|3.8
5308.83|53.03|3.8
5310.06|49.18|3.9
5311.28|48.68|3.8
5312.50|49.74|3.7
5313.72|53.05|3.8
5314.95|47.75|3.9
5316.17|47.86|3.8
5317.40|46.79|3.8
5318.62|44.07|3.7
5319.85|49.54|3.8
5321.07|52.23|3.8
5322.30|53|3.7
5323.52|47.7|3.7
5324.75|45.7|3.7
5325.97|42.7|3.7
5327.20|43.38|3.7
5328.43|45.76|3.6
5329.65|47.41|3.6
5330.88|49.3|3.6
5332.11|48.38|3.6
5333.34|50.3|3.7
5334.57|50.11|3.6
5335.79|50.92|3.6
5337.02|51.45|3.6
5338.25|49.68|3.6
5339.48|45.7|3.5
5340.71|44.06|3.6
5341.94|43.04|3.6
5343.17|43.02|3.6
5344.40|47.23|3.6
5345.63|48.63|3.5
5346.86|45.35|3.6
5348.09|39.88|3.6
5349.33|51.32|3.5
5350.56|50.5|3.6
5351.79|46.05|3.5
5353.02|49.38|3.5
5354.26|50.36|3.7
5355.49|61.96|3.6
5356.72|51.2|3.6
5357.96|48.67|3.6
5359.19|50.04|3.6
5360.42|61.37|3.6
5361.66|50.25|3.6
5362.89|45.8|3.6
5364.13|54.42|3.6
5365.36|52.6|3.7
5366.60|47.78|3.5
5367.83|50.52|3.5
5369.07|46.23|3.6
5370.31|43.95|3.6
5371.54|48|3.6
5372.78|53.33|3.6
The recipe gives 4.76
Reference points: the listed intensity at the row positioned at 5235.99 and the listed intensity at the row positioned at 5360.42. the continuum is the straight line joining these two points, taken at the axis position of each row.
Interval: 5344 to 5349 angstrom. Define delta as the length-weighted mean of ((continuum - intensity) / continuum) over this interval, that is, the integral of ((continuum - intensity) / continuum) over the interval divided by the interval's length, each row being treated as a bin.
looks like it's 0.2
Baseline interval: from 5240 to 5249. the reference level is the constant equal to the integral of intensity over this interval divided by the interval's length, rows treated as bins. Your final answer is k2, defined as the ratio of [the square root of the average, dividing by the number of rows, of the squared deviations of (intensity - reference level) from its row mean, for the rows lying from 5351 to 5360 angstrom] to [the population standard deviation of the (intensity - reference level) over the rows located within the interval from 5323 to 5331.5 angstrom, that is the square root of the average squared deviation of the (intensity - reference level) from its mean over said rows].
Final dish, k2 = 2.1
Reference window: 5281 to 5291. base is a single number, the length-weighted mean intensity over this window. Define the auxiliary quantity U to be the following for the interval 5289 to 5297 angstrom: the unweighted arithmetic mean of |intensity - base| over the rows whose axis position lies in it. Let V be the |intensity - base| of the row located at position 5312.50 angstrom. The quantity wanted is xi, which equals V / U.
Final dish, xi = 0.3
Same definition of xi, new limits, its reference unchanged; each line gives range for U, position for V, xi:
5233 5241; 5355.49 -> 5.5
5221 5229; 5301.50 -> 0.8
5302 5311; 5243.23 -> 1.5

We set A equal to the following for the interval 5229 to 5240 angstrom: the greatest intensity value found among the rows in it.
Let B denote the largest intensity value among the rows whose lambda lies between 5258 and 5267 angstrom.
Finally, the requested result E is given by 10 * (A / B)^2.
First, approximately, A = 48.97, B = 44.64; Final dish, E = 12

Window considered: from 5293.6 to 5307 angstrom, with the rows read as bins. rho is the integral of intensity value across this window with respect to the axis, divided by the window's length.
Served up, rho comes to 49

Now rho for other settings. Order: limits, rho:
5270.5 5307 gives 47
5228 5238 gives 44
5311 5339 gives 48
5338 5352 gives 46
